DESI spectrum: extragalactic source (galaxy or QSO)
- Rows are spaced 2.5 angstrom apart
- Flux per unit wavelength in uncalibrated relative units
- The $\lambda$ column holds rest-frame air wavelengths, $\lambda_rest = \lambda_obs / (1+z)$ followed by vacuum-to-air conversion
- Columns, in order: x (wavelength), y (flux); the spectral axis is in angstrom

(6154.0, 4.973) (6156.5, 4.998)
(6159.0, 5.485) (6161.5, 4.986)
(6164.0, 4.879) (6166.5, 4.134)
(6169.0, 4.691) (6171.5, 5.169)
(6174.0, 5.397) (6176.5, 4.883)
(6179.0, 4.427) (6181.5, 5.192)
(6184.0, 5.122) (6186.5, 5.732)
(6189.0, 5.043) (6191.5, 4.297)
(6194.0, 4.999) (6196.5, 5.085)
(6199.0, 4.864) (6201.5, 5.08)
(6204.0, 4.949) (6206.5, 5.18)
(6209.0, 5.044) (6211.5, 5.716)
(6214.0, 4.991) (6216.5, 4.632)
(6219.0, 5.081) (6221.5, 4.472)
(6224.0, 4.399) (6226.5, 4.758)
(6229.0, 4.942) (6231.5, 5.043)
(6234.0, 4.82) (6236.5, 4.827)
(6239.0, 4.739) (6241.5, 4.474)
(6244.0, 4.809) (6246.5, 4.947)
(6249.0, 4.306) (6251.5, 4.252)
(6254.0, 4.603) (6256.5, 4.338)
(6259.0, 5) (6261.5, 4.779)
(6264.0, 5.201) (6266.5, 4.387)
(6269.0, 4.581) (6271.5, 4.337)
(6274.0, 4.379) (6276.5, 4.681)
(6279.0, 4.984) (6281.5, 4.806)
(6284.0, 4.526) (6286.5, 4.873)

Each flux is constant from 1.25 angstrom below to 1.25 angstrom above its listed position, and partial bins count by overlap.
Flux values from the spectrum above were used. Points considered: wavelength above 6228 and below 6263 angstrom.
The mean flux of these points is 4.71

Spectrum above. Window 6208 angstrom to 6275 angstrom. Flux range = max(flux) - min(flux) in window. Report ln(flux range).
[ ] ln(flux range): 0.38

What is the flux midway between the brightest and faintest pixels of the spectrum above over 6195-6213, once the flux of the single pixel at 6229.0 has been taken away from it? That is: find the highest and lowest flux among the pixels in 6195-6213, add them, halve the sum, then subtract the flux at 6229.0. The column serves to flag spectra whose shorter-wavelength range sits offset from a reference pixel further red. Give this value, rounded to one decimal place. 0.3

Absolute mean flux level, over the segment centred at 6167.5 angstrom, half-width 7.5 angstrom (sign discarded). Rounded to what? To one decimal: 4.9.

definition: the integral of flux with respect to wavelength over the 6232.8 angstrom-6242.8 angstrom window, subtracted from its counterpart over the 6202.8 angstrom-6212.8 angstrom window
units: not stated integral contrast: 5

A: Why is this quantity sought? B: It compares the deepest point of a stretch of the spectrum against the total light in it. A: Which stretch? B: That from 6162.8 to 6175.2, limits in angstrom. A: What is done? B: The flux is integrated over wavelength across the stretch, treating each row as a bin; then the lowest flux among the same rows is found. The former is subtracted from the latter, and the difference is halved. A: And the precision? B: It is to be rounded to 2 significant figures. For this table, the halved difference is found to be -28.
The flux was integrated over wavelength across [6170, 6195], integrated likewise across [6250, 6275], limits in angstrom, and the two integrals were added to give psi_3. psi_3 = 240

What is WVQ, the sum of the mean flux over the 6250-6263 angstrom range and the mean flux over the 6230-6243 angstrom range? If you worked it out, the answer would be 9.38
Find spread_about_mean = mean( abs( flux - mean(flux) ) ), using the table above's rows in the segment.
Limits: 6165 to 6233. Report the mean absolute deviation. 0.28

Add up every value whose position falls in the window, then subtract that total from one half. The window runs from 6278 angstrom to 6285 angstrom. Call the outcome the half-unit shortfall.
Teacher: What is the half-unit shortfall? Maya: -14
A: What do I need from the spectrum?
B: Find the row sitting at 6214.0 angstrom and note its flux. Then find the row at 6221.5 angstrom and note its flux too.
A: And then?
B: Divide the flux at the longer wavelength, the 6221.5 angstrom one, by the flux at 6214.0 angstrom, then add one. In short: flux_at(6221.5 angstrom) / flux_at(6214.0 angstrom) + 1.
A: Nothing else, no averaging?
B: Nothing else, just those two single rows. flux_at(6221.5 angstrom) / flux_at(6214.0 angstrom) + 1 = 1.90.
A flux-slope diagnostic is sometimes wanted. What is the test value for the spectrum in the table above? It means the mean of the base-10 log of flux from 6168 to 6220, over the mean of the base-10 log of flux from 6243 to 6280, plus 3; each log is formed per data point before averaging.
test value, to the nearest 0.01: 4.05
